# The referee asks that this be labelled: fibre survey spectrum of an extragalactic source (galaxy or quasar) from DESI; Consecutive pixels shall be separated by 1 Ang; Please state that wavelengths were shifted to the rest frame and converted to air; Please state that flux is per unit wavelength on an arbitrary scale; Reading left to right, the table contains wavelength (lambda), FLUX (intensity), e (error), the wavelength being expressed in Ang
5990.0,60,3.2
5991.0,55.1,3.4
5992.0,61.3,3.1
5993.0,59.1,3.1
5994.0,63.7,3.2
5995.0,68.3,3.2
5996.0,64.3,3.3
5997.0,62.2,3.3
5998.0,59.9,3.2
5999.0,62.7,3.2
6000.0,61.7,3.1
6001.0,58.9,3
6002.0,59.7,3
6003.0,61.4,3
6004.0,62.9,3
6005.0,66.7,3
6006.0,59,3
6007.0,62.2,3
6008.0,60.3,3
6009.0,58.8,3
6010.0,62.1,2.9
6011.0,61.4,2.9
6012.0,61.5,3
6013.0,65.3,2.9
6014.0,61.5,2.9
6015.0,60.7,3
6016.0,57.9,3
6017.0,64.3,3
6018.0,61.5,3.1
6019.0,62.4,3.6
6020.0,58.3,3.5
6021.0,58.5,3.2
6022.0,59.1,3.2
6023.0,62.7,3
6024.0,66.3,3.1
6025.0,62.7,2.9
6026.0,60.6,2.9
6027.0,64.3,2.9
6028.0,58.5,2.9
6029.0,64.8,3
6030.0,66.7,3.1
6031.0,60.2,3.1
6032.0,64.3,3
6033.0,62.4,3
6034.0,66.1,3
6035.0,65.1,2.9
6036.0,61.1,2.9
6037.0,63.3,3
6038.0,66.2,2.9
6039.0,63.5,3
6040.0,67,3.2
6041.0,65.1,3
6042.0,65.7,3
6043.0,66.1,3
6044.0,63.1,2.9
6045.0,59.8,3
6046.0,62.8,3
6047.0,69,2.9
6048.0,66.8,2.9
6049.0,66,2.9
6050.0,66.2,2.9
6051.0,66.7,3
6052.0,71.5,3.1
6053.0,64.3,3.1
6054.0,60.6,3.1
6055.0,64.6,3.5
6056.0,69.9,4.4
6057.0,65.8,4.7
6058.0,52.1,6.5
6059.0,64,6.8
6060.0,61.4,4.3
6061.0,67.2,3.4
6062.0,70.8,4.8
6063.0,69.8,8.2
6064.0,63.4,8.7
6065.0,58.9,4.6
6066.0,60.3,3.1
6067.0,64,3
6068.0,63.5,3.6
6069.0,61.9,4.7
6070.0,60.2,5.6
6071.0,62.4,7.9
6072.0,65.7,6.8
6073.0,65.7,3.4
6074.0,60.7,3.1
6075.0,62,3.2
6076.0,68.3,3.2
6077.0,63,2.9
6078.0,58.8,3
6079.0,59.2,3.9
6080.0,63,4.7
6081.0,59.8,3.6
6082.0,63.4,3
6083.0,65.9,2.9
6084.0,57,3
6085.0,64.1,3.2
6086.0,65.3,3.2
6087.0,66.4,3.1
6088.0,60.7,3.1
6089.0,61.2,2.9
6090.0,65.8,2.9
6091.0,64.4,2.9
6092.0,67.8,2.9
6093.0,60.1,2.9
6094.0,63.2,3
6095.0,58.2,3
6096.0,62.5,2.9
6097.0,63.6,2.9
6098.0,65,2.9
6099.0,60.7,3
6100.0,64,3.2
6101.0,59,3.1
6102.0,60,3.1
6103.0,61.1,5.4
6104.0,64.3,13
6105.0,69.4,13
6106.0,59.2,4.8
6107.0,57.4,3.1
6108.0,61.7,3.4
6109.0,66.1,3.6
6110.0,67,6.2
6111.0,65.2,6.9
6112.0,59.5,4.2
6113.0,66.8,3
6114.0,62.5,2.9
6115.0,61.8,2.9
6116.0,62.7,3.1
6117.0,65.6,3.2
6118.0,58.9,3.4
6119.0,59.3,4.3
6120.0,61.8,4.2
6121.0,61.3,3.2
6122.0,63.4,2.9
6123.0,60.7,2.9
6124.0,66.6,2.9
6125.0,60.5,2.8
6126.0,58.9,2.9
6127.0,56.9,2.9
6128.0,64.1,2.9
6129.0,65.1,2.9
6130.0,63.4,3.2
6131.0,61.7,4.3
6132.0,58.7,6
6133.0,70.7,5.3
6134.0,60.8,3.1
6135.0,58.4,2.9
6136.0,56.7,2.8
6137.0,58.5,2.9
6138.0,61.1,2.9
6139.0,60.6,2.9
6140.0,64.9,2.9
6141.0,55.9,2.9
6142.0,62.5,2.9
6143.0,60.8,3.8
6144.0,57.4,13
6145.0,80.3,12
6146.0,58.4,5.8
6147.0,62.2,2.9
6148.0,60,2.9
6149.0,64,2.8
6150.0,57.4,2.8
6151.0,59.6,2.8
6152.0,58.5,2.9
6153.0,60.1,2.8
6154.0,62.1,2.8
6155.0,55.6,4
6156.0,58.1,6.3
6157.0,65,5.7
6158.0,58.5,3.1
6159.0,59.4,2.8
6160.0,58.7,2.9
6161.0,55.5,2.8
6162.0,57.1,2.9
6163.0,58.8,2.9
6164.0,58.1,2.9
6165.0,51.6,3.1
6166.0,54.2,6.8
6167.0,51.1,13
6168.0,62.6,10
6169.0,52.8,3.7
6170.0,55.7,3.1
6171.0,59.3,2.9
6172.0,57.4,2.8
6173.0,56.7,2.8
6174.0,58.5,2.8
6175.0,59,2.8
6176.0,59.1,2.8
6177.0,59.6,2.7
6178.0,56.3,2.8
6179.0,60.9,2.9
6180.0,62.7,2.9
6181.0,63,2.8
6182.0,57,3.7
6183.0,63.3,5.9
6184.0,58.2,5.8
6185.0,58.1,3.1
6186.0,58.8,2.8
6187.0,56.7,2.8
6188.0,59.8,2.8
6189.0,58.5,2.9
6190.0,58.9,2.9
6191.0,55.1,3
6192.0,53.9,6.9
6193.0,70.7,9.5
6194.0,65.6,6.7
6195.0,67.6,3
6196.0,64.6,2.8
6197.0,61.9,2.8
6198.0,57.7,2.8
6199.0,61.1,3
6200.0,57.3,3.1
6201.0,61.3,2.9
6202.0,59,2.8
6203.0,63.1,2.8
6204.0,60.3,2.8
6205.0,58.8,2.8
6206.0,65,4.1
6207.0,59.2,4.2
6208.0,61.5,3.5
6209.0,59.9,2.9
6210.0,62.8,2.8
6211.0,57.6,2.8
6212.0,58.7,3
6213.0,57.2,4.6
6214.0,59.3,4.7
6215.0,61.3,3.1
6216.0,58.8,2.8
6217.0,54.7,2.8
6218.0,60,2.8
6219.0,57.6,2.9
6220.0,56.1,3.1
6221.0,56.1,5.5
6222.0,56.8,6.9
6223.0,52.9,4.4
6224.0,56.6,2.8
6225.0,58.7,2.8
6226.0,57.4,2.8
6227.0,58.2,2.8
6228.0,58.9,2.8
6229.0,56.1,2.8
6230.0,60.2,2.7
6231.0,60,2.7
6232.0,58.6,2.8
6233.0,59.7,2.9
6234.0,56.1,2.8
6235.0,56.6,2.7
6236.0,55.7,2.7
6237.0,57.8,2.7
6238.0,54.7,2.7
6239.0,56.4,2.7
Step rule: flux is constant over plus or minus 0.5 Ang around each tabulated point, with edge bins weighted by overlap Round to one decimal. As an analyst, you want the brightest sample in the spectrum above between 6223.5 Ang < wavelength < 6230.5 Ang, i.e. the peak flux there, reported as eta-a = 60.2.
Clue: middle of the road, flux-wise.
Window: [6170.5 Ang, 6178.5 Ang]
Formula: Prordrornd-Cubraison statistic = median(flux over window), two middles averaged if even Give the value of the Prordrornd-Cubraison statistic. 59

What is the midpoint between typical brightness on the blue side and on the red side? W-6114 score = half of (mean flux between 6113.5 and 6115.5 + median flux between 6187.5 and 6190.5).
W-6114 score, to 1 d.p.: 60.5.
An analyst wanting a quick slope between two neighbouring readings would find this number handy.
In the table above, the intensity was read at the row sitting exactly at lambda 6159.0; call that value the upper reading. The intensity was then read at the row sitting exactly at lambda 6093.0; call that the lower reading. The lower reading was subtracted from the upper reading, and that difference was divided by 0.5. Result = -1.4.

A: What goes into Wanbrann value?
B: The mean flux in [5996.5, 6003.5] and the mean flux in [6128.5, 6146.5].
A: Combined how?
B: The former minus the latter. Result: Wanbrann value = -1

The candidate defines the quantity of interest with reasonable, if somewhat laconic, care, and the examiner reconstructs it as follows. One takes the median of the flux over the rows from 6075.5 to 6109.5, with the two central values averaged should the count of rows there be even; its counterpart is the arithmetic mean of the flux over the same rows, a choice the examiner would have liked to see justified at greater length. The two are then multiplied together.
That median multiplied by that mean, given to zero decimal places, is 3946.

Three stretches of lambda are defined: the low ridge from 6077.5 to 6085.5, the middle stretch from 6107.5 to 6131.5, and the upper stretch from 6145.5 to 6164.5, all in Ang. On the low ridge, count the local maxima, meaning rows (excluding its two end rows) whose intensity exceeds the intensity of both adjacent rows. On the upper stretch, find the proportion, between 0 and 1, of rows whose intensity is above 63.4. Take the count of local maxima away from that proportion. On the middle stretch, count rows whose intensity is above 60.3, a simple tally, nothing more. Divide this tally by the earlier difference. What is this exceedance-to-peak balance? -10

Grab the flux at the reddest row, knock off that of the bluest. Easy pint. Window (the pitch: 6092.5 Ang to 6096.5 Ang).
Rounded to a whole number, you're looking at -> 2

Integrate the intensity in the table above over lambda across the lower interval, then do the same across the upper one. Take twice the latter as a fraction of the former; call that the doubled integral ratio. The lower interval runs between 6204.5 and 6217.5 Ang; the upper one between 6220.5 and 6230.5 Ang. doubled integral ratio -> 1.5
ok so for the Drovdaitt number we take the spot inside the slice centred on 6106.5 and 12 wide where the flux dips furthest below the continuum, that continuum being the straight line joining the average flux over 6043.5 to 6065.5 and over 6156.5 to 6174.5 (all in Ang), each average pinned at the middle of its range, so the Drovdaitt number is 6107.0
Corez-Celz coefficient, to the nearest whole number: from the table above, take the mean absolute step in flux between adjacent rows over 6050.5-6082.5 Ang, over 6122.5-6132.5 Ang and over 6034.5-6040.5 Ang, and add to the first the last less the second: 4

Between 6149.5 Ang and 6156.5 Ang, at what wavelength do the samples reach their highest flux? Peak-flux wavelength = 6154.0 Ang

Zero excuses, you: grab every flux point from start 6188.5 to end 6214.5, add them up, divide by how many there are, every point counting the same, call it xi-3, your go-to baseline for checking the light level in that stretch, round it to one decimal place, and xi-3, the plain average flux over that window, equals 60.6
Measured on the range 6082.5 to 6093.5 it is 63.5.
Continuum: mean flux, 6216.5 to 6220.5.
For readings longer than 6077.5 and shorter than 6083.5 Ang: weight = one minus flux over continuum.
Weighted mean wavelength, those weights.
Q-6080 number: 6081.3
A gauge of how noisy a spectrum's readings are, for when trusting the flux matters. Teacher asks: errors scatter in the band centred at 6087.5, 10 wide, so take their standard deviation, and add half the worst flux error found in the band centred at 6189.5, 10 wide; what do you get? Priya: 4.9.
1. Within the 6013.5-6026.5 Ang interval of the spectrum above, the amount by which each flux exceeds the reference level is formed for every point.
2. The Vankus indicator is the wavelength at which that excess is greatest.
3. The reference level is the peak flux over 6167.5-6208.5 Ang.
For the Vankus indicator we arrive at 6024.0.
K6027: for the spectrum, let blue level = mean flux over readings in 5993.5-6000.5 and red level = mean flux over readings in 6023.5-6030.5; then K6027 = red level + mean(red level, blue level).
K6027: 127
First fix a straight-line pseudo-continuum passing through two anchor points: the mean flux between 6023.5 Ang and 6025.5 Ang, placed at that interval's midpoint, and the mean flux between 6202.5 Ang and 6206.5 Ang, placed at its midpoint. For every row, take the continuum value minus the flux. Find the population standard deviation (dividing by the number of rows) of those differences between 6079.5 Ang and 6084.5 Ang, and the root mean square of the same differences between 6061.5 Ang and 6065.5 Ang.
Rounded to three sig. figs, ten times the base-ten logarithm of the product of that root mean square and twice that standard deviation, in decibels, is 15.0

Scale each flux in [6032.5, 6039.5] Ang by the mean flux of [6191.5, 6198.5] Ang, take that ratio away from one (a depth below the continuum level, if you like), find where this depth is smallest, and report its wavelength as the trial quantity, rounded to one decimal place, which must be 6038.0 Ang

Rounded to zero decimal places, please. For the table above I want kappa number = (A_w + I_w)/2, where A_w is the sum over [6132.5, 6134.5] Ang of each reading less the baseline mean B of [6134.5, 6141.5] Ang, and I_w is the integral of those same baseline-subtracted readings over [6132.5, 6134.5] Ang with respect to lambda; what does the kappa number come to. 13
